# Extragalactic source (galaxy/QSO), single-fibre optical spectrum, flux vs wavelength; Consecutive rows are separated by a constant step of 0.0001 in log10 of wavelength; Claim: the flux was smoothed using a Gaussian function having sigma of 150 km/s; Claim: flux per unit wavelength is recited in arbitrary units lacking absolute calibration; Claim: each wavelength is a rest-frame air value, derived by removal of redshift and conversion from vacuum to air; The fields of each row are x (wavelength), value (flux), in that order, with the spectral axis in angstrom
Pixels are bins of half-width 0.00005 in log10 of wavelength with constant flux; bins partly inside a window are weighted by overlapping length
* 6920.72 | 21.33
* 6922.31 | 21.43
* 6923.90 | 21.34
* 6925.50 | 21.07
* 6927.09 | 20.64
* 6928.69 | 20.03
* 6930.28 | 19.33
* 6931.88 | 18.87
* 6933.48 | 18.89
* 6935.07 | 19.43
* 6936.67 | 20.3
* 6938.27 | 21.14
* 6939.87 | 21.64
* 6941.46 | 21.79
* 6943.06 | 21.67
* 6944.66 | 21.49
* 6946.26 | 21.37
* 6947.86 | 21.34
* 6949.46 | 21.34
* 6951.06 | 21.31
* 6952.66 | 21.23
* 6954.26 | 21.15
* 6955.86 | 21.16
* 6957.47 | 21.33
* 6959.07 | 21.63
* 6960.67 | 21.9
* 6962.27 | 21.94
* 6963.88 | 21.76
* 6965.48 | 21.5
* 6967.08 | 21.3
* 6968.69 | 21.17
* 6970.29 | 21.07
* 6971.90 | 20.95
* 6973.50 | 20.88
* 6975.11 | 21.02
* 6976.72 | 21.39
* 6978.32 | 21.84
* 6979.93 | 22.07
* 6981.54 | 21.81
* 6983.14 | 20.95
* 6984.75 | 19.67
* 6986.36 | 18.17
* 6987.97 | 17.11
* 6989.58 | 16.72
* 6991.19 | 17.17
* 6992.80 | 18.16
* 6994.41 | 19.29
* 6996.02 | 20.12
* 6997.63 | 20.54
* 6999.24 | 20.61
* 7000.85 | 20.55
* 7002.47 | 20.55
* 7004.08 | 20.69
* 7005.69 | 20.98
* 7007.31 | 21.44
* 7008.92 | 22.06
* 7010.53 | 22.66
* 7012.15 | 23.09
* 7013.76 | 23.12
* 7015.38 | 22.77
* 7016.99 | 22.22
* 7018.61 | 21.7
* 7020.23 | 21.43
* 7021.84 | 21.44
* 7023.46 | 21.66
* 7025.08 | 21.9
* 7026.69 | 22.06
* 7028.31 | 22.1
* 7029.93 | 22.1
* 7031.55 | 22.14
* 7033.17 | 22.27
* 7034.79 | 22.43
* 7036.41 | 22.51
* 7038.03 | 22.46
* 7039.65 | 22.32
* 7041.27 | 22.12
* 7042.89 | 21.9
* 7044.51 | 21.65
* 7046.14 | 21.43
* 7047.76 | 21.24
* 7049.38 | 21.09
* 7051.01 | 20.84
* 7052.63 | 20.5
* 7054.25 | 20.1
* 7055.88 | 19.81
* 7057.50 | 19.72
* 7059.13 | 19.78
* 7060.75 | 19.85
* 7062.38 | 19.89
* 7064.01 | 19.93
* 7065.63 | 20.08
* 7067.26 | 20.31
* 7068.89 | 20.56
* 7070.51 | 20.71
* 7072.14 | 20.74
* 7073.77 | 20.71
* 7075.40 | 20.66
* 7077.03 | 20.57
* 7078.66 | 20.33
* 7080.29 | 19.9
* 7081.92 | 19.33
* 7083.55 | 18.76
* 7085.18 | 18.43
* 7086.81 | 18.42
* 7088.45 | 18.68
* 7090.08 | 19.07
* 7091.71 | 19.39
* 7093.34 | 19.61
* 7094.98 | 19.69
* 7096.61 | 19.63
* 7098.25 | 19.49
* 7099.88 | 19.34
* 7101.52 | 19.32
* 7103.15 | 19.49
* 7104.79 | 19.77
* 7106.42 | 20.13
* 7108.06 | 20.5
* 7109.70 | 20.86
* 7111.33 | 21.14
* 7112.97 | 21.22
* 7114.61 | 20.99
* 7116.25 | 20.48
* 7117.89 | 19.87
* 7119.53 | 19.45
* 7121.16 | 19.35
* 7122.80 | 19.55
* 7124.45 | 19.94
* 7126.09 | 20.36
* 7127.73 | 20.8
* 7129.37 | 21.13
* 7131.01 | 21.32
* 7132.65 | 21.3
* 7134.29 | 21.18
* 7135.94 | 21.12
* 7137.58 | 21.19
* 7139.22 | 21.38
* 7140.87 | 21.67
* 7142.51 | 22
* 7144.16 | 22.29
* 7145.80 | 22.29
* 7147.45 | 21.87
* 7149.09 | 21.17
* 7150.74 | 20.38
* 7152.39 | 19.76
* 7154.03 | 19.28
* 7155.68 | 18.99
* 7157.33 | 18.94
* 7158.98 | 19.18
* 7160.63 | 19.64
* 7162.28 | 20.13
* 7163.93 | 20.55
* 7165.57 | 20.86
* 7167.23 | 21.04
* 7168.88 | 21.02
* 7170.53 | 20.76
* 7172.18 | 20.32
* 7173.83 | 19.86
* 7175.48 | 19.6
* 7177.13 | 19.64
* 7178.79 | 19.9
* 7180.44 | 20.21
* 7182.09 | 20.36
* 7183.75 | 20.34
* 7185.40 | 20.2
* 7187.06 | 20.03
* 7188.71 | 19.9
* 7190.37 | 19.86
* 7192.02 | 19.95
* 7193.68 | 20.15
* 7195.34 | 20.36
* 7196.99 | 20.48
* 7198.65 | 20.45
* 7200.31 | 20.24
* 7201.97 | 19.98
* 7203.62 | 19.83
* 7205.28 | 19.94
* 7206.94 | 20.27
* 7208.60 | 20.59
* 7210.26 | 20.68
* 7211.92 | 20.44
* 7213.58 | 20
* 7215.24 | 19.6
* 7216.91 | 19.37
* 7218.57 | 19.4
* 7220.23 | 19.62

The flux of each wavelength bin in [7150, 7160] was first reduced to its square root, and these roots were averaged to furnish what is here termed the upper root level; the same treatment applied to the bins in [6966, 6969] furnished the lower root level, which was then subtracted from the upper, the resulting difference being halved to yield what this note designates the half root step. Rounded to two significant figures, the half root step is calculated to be -0.10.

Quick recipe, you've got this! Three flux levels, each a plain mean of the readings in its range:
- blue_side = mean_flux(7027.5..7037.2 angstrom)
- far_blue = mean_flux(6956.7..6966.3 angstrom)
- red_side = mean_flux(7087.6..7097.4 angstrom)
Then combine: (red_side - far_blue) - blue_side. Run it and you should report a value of -25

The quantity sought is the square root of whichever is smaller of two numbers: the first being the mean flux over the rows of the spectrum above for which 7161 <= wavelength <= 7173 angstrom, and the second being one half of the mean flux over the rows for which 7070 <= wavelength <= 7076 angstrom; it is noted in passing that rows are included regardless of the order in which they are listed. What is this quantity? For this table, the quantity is 3.22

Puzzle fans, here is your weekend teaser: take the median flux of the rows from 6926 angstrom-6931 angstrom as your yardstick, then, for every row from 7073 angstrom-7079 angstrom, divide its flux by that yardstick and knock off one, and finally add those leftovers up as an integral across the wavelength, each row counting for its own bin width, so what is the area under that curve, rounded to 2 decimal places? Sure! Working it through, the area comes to 0.17 angstrom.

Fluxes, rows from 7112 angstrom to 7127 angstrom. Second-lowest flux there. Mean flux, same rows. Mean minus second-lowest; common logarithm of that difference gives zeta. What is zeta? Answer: -0.16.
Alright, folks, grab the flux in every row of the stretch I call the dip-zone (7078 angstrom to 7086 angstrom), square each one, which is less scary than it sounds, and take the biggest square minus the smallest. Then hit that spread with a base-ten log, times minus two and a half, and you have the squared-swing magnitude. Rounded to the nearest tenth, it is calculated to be -4.7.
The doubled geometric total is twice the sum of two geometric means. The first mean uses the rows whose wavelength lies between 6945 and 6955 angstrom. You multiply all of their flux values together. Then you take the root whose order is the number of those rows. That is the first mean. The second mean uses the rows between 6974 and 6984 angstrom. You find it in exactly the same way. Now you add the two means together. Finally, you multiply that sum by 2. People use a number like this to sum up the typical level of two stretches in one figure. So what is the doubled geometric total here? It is 86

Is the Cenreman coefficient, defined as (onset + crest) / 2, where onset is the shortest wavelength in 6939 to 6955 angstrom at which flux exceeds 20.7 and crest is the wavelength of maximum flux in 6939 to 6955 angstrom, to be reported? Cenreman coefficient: 6940.7 angstrom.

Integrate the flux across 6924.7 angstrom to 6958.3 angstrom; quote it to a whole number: 698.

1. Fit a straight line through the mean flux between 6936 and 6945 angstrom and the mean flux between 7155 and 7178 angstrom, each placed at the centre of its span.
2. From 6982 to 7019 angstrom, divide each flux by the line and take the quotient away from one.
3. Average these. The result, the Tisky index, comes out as 0.026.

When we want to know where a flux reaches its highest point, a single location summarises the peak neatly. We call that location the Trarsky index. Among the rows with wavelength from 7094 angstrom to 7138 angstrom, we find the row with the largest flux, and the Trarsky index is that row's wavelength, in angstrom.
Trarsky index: 7131.01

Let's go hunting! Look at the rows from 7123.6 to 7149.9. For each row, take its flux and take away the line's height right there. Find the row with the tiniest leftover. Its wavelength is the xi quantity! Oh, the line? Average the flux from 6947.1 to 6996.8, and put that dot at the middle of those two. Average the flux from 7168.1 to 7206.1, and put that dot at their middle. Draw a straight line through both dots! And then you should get 7124.45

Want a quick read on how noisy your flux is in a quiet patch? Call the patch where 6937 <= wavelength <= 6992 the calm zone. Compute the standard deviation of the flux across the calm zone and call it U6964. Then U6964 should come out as 1.4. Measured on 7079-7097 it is 0.5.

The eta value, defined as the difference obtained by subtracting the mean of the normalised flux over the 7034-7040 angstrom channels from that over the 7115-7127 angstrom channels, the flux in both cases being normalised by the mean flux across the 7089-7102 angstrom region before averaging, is -0.13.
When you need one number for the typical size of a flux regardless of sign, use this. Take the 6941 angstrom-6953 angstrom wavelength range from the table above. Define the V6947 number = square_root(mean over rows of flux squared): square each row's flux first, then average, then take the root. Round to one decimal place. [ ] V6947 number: 21.4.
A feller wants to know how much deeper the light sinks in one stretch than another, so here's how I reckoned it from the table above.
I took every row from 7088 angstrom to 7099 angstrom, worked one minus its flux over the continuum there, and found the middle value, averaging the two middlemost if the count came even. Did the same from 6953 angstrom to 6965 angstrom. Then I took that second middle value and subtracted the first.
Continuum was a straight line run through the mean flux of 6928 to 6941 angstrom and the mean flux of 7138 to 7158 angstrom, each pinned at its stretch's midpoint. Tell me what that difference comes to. -0.13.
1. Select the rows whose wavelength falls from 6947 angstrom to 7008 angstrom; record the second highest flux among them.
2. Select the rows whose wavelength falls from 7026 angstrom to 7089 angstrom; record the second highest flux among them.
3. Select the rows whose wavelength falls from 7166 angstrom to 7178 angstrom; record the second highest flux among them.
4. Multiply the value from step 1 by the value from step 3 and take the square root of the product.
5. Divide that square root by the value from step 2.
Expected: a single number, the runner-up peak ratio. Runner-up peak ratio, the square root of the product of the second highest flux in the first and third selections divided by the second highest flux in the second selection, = 0.96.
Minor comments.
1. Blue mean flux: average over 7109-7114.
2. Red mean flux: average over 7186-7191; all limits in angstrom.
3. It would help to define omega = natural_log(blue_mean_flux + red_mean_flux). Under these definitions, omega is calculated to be 3.71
